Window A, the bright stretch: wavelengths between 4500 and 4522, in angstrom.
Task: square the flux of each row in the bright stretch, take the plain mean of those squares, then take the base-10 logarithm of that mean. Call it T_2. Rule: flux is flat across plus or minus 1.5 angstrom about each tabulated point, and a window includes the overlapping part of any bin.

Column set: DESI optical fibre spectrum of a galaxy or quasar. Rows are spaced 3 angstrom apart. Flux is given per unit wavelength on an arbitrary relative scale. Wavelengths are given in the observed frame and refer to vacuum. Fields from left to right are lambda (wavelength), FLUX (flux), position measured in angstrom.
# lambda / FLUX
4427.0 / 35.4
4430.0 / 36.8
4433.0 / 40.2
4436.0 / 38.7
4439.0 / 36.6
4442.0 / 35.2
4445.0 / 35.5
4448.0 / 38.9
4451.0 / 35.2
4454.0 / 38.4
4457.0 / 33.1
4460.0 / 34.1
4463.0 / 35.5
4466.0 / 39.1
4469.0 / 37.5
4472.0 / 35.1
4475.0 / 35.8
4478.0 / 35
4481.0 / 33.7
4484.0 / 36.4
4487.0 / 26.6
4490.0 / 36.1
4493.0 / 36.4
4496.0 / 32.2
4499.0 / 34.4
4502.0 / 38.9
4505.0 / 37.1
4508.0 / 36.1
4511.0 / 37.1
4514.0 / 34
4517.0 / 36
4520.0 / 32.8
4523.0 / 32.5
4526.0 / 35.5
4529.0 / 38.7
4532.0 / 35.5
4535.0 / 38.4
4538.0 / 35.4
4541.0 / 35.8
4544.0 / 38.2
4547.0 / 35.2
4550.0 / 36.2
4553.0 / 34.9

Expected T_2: 3.11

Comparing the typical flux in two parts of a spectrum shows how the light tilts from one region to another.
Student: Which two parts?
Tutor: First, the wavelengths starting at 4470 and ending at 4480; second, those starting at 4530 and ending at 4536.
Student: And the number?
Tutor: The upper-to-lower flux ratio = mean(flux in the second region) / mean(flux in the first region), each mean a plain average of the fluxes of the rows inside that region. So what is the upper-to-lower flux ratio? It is 1.05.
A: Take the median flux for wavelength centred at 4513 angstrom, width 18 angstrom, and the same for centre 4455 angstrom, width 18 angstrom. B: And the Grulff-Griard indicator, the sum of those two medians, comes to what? 71.4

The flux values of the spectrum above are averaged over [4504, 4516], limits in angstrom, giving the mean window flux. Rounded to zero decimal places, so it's 36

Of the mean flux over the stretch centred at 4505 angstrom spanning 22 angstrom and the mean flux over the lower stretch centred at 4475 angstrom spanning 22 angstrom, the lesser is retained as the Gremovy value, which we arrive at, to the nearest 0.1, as 35.7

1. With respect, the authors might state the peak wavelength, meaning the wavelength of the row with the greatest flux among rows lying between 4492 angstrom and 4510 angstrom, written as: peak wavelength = 4502.0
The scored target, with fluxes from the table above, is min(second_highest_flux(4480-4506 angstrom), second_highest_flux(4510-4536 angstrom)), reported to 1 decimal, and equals 37.1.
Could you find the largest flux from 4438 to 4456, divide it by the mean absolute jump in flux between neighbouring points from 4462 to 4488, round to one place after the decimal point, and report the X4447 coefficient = 13.6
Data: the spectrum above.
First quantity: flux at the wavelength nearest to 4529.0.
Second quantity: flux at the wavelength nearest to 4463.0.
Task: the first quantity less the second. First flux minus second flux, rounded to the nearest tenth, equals 3.2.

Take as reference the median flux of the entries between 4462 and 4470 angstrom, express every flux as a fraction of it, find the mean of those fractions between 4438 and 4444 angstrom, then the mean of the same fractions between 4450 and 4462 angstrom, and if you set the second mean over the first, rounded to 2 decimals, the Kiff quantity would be 0.98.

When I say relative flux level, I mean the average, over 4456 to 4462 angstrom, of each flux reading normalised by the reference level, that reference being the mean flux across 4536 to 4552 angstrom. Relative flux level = 0.93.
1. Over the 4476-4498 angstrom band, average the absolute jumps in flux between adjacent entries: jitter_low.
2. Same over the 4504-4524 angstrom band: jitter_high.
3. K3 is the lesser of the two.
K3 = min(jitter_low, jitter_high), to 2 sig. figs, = 1.8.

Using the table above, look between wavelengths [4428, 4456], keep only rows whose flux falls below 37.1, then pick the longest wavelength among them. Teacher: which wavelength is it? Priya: 4451.0 angstrom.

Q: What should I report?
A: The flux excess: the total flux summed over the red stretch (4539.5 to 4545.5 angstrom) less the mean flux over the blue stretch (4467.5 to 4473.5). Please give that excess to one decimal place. 37.7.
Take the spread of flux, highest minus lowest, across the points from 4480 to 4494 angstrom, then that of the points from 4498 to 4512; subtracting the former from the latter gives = -5.3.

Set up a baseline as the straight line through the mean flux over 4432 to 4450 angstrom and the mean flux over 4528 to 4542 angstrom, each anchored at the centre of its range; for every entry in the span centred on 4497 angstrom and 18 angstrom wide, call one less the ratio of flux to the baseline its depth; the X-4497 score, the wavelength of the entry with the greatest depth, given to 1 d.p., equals 4496.0 angstrom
